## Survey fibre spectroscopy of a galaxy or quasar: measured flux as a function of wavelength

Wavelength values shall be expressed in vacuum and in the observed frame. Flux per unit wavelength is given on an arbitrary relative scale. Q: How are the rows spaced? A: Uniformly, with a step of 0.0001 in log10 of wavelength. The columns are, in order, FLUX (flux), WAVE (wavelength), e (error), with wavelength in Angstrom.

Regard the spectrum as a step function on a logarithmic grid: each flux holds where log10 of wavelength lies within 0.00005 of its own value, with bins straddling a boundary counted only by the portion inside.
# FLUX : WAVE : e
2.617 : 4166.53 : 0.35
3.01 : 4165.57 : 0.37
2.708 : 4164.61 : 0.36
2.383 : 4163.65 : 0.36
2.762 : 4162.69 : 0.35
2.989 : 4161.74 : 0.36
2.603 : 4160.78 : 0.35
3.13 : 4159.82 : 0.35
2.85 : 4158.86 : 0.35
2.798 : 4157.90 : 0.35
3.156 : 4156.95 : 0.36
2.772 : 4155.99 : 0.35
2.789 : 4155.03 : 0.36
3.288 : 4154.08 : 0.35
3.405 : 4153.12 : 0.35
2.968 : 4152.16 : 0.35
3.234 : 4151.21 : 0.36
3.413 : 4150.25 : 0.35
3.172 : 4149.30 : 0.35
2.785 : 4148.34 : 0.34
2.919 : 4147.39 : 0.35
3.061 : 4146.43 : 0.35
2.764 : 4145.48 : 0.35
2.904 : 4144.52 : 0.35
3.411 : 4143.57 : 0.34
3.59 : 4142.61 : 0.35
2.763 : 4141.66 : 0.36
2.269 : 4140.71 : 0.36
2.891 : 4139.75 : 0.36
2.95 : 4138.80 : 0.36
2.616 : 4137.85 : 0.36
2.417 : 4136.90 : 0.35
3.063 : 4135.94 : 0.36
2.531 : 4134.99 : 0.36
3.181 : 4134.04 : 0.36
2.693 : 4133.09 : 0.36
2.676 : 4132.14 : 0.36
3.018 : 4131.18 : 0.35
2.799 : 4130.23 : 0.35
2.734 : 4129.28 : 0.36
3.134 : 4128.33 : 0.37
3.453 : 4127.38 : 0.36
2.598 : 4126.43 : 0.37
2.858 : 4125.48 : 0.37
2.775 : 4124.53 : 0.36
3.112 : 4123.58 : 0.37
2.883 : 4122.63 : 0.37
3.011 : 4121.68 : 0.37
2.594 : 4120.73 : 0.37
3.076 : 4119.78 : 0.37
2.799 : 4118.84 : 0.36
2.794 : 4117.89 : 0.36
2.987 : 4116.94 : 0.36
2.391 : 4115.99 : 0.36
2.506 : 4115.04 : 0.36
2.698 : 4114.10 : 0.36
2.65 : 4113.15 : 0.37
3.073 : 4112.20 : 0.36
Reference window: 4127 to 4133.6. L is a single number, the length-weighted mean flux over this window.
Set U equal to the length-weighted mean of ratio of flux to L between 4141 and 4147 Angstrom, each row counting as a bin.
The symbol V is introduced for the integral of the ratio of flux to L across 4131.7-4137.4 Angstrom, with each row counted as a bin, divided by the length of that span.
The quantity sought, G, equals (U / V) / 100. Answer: 0.0111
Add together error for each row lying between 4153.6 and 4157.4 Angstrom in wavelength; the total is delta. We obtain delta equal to 1.42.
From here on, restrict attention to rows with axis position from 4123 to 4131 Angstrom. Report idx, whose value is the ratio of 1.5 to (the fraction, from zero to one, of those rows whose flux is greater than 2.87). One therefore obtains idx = 4.0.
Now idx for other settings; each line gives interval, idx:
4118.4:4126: 3.0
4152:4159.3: 3.0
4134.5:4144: 3.0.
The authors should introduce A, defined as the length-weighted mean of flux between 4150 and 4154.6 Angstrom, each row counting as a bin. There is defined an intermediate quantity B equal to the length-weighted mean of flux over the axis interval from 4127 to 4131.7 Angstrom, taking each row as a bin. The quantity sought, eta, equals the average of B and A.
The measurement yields 3.13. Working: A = 3.25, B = 3.01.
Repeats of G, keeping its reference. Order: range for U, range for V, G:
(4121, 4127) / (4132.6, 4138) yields 0.0104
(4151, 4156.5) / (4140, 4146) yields 0.0104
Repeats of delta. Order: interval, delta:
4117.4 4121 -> 1.46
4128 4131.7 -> 1.43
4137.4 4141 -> 1.44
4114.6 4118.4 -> 1.44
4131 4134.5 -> 1.43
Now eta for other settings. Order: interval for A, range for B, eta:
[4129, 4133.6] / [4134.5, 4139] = 2.75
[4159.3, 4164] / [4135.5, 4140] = 2.78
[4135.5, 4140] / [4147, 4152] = 2.94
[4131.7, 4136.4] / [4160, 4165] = 2.77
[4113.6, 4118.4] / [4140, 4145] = 2.83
